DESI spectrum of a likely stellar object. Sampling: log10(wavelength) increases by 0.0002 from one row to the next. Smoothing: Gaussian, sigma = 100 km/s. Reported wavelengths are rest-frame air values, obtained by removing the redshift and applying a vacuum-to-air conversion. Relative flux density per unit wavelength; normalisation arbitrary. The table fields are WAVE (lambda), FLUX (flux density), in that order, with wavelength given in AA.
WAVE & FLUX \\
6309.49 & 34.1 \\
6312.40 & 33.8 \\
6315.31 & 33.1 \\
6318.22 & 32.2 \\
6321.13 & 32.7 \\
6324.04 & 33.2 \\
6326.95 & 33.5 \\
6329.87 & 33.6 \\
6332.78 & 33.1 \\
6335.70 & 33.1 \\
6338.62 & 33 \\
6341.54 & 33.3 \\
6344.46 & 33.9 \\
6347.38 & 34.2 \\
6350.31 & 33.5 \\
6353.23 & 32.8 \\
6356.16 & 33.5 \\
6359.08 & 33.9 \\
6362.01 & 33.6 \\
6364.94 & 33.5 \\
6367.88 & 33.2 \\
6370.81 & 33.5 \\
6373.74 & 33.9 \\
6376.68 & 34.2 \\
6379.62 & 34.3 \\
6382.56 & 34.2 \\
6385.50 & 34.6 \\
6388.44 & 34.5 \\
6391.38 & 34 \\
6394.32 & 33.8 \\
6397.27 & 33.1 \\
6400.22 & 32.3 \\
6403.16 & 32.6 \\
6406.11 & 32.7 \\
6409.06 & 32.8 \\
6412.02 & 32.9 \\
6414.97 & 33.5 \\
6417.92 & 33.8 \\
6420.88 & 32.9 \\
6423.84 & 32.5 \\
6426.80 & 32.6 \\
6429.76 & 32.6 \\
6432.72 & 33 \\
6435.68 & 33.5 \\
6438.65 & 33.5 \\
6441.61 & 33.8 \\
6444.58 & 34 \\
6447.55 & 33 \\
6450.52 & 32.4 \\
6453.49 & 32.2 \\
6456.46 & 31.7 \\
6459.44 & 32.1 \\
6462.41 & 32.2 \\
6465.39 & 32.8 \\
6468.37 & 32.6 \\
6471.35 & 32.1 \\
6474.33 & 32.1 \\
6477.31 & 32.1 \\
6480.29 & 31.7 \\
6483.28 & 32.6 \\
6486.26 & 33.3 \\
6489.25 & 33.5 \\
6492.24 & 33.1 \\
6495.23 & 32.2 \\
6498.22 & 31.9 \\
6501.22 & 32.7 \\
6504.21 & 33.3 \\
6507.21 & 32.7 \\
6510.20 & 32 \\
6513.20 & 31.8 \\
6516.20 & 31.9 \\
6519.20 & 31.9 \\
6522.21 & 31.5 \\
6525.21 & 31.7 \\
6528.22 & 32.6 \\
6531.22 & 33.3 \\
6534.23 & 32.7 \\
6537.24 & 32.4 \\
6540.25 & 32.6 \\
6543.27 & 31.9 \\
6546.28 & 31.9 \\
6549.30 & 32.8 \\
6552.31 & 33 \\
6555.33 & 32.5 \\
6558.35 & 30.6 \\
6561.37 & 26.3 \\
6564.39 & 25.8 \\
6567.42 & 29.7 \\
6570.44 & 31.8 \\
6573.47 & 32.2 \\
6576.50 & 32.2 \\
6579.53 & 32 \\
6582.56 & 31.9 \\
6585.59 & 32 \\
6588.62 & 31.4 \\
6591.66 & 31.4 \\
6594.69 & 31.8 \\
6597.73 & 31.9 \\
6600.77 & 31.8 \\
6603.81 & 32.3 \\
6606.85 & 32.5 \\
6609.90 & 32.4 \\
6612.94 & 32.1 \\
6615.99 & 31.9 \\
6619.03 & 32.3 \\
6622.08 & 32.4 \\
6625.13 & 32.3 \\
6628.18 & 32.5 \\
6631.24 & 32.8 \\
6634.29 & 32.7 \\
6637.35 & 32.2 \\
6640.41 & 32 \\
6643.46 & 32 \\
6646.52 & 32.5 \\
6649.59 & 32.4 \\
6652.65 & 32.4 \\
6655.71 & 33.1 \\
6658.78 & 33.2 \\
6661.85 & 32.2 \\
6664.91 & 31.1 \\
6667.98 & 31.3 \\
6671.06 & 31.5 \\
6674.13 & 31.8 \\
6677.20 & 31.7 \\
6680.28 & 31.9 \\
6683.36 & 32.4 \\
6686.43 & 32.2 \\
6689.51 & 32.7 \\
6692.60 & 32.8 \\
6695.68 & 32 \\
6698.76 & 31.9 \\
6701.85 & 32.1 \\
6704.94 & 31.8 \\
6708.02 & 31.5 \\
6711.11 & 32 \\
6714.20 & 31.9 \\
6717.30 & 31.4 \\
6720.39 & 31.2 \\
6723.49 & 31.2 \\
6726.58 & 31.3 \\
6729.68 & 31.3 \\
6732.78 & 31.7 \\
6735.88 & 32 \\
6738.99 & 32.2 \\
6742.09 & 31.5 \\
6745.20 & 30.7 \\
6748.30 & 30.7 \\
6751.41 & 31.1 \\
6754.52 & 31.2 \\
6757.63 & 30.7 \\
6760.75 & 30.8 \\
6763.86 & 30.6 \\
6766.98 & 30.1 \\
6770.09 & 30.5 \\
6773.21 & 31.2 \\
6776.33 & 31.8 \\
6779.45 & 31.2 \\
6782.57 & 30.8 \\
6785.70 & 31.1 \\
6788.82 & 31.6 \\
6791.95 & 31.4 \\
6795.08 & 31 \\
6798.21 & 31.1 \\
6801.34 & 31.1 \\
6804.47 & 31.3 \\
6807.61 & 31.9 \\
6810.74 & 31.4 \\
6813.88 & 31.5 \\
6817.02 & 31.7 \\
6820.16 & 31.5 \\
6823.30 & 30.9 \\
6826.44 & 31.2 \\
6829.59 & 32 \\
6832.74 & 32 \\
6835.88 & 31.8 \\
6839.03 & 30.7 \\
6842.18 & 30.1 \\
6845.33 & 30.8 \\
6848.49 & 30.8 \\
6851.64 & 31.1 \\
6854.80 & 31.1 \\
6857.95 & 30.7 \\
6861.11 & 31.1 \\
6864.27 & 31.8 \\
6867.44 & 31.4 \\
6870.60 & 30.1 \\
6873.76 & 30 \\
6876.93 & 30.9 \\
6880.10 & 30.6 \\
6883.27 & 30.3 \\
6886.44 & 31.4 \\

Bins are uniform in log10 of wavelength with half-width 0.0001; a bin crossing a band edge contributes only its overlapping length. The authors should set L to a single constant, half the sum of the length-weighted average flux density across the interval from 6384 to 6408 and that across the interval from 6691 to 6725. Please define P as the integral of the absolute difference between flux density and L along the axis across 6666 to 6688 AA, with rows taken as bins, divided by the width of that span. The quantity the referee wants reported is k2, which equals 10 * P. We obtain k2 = 8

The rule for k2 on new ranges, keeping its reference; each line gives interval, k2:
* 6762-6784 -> 17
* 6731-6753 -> 12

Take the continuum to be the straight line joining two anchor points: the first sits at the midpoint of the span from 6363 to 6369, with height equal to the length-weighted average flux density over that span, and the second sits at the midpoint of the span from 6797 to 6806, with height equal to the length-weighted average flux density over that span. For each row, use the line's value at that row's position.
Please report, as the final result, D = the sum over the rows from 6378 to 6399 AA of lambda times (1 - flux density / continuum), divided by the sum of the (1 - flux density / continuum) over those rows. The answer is 6386.2 AA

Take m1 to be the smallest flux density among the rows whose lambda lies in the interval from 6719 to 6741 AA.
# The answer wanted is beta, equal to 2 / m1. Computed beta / 0.0641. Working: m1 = 31.2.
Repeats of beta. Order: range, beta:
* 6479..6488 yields 0.0631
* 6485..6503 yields 0.0627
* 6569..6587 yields 0.0629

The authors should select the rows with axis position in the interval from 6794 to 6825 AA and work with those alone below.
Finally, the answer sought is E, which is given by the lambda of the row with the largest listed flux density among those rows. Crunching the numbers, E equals 6807.61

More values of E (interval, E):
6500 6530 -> 6504.21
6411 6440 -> 6417.92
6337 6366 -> 6347.38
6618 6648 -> 6631.24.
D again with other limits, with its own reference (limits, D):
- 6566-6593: 6576.6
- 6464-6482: 6475.6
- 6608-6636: 6628.0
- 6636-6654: 6647.8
